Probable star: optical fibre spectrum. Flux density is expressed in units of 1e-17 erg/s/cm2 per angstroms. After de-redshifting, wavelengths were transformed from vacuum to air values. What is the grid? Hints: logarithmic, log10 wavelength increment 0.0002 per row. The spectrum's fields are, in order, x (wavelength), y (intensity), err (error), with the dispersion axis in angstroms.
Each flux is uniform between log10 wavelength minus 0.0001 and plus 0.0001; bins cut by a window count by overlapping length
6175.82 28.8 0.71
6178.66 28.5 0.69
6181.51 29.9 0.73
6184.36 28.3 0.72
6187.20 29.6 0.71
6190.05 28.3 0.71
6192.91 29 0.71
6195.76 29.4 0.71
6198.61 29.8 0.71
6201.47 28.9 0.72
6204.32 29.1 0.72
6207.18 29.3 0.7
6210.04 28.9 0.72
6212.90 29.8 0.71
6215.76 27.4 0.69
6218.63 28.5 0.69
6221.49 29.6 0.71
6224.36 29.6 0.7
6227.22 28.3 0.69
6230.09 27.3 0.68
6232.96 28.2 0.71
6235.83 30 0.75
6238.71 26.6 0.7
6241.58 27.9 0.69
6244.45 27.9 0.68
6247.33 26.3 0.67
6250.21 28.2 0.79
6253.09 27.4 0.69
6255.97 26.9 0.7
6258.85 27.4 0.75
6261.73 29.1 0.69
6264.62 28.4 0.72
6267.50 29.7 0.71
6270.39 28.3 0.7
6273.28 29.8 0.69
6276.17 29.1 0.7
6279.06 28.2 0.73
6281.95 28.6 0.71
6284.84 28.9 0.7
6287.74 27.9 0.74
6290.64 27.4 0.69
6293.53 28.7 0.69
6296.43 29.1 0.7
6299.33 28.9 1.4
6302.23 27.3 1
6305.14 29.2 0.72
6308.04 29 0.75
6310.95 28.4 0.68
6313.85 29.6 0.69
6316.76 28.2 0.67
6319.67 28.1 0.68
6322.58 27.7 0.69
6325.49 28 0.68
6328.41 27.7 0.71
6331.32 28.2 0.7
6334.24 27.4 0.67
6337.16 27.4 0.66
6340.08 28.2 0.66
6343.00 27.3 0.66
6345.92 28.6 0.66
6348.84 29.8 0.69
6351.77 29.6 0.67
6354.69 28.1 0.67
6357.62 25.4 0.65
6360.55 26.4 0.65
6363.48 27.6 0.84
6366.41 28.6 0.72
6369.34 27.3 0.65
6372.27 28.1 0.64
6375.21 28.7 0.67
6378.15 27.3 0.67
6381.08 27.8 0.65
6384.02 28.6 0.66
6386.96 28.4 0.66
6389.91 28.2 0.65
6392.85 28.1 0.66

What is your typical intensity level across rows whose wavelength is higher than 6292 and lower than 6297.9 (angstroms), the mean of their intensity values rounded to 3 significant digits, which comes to 28.9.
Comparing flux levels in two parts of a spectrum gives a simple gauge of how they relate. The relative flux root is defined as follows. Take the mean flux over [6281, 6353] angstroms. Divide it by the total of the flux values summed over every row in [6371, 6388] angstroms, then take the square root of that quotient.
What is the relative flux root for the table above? 0.410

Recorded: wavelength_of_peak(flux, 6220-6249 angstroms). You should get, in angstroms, 6235.83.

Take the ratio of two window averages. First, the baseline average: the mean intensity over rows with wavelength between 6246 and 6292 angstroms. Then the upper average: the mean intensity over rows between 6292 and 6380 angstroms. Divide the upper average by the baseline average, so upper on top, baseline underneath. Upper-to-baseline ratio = 1.00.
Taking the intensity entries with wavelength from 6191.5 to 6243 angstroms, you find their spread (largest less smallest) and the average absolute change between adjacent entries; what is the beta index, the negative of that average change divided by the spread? -0.31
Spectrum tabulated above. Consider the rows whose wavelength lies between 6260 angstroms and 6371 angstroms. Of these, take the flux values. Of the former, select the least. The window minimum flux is 25.4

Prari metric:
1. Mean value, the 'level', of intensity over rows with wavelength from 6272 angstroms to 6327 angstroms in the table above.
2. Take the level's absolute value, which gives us 28.53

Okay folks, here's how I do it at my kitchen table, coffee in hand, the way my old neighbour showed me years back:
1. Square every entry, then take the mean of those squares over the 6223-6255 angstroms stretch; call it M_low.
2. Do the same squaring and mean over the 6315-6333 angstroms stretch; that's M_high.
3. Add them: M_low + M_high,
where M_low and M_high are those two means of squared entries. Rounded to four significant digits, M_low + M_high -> 1567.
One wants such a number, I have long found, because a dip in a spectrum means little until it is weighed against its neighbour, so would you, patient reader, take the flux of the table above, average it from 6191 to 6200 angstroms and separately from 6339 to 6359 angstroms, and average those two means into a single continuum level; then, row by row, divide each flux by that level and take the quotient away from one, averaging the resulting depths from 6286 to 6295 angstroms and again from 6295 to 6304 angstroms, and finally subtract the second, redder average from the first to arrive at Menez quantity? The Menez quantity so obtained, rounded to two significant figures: 0.015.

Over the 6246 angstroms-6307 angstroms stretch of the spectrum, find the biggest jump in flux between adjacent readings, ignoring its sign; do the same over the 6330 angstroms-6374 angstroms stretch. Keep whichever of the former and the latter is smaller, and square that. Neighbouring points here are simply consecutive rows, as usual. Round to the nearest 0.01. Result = 3.61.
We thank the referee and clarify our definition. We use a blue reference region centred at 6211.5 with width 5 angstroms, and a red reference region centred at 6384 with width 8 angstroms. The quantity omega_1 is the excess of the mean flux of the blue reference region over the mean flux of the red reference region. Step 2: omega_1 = 1.1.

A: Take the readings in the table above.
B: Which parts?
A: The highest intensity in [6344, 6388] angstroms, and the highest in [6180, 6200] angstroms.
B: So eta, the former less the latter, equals -0.10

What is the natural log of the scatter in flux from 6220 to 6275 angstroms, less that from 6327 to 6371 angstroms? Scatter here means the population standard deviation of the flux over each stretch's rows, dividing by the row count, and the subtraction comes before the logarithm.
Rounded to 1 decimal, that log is -4.0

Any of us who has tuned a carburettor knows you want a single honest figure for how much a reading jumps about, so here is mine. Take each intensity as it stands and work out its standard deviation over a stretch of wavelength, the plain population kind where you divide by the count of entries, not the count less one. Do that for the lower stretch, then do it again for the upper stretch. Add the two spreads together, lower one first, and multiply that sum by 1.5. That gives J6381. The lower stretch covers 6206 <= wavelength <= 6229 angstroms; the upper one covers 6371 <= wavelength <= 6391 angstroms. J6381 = 1.83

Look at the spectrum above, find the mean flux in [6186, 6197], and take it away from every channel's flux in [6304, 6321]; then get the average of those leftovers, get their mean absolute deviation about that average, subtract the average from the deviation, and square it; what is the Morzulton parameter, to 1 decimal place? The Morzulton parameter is 0.7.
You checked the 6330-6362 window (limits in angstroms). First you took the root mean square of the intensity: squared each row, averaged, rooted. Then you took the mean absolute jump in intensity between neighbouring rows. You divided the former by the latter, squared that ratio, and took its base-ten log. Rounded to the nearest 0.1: 2.9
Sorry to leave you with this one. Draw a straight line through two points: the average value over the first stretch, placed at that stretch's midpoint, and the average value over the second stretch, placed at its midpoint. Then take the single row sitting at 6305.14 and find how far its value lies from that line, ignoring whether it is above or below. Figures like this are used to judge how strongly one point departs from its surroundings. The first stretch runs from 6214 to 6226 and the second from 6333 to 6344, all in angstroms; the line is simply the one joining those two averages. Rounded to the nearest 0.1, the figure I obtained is 1.3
